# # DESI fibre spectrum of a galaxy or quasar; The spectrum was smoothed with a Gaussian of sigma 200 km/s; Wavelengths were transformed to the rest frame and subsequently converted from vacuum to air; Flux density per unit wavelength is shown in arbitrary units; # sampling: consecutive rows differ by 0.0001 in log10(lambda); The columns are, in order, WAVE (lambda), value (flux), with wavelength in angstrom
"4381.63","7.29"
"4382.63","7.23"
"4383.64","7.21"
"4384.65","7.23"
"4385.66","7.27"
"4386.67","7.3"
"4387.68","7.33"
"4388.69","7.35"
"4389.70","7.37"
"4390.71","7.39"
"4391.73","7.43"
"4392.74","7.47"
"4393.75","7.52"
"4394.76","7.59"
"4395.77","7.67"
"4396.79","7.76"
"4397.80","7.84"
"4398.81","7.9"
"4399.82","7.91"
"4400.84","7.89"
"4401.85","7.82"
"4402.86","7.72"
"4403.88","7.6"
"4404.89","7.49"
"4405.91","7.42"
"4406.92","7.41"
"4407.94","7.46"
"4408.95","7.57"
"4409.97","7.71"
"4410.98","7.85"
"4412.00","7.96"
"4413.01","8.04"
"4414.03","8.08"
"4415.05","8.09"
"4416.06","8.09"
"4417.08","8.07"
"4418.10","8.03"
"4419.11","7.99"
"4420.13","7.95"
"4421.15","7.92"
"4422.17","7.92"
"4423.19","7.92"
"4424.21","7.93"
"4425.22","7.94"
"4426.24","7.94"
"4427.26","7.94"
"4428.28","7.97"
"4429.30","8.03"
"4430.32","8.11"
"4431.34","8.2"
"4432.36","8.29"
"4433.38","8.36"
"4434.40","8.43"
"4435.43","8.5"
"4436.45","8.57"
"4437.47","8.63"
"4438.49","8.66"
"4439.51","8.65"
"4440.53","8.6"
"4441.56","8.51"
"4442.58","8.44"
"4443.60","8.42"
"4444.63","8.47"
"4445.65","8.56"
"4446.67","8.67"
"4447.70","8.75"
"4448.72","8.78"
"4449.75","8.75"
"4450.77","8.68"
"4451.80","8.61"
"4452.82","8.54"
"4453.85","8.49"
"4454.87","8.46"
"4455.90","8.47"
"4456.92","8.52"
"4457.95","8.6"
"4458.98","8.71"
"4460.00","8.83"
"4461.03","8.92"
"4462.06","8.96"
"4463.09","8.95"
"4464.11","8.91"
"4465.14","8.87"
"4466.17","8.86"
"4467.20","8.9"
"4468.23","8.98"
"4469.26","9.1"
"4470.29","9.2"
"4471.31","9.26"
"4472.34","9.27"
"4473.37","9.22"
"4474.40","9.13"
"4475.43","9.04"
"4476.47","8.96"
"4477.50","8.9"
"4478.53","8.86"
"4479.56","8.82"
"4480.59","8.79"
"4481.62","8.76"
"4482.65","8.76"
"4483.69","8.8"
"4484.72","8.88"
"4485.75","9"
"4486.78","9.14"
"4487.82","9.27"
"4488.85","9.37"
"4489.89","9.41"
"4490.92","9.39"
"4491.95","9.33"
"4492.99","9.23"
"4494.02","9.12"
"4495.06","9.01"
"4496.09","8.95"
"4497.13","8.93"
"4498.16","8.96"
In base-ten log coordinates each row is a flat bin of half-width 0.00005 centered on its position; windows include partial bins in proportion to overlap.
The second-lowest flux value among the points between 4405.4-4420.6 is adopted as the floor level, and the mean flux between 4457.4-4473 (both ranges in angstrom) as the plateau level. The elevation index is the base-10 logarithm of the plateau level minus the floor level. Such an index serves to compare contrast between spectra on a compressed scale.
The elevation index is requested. 0.19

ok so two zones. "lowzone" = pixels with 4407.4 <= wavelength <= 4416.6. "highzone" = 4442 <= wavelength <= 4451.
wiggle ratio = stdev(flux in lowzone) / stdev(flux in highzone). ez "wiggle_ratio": 1.7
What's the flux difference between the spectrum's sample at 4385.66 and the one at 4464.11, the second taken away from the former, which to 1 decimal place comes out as -1.6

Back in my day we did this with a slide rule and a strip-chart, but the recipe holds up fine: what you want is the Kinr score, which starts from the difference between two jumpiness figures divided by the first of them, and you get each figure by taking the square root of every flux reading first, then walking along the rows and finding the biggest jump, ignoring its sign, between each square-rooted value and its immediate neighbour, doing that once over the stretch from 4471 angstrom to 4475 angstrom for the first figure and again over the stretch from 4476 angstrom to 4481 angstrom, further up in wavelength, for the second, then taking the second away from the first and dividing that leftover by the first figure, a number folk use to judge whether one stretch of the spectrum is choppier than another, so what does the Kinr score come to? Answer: 0.3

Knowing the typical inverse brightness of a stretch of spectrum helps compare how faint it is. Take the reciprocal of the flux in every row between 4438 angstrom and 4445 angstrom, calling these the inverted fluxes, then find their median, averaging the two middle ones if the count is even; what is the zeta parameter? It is 0.118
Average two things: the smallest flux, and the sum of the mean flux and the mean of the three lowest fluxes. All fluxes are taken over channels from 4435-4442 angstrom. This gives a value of 12.8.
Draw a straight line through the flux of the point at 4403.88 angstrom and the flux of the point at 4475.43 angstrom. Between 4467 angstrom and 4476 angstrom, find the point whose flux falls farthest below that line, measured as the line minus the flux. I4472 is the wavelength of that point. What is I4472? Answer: 4475.43 angstrom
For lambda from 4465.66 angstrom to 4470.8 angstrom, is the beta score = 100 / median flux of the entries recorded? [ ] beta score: 11.1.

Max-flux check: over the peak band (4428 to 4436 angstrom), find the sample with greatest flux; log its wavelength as 4435.43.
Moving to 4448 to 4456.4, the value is 4448.72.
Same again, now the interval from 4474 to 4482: 4474.40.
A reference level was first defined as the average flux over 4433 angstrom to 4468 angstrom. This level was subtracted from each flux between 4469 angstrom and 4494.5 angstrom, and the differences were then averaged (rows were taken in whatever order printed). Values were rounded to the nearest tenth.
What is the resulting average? 0.4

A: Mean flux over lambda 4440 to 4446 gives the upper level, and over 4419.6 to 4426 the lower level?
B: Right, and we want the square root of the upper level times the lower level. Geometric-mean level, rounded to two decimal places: 8.21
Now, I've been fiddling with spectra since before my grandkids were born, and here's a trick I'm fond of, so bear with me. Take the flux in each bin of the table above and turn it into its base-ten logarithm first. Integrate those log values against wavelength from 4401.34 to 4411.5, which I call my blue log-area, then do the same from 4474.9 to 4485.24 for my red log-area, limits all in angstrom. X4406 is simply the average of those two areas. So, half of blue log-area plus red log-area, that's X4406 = 9.4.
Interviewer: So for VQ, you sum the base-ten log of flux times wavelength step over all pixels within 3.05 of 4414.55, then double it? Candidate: 11.05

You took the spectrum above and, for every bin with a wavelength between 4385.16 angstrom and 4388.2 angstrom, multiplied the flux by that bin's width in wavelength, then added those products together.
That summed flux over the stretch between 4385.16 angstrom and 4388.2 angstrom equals 22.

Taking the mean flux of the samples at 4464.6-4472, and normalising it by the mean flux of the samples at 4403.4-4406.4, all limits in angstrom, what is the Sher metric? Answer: 1.20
